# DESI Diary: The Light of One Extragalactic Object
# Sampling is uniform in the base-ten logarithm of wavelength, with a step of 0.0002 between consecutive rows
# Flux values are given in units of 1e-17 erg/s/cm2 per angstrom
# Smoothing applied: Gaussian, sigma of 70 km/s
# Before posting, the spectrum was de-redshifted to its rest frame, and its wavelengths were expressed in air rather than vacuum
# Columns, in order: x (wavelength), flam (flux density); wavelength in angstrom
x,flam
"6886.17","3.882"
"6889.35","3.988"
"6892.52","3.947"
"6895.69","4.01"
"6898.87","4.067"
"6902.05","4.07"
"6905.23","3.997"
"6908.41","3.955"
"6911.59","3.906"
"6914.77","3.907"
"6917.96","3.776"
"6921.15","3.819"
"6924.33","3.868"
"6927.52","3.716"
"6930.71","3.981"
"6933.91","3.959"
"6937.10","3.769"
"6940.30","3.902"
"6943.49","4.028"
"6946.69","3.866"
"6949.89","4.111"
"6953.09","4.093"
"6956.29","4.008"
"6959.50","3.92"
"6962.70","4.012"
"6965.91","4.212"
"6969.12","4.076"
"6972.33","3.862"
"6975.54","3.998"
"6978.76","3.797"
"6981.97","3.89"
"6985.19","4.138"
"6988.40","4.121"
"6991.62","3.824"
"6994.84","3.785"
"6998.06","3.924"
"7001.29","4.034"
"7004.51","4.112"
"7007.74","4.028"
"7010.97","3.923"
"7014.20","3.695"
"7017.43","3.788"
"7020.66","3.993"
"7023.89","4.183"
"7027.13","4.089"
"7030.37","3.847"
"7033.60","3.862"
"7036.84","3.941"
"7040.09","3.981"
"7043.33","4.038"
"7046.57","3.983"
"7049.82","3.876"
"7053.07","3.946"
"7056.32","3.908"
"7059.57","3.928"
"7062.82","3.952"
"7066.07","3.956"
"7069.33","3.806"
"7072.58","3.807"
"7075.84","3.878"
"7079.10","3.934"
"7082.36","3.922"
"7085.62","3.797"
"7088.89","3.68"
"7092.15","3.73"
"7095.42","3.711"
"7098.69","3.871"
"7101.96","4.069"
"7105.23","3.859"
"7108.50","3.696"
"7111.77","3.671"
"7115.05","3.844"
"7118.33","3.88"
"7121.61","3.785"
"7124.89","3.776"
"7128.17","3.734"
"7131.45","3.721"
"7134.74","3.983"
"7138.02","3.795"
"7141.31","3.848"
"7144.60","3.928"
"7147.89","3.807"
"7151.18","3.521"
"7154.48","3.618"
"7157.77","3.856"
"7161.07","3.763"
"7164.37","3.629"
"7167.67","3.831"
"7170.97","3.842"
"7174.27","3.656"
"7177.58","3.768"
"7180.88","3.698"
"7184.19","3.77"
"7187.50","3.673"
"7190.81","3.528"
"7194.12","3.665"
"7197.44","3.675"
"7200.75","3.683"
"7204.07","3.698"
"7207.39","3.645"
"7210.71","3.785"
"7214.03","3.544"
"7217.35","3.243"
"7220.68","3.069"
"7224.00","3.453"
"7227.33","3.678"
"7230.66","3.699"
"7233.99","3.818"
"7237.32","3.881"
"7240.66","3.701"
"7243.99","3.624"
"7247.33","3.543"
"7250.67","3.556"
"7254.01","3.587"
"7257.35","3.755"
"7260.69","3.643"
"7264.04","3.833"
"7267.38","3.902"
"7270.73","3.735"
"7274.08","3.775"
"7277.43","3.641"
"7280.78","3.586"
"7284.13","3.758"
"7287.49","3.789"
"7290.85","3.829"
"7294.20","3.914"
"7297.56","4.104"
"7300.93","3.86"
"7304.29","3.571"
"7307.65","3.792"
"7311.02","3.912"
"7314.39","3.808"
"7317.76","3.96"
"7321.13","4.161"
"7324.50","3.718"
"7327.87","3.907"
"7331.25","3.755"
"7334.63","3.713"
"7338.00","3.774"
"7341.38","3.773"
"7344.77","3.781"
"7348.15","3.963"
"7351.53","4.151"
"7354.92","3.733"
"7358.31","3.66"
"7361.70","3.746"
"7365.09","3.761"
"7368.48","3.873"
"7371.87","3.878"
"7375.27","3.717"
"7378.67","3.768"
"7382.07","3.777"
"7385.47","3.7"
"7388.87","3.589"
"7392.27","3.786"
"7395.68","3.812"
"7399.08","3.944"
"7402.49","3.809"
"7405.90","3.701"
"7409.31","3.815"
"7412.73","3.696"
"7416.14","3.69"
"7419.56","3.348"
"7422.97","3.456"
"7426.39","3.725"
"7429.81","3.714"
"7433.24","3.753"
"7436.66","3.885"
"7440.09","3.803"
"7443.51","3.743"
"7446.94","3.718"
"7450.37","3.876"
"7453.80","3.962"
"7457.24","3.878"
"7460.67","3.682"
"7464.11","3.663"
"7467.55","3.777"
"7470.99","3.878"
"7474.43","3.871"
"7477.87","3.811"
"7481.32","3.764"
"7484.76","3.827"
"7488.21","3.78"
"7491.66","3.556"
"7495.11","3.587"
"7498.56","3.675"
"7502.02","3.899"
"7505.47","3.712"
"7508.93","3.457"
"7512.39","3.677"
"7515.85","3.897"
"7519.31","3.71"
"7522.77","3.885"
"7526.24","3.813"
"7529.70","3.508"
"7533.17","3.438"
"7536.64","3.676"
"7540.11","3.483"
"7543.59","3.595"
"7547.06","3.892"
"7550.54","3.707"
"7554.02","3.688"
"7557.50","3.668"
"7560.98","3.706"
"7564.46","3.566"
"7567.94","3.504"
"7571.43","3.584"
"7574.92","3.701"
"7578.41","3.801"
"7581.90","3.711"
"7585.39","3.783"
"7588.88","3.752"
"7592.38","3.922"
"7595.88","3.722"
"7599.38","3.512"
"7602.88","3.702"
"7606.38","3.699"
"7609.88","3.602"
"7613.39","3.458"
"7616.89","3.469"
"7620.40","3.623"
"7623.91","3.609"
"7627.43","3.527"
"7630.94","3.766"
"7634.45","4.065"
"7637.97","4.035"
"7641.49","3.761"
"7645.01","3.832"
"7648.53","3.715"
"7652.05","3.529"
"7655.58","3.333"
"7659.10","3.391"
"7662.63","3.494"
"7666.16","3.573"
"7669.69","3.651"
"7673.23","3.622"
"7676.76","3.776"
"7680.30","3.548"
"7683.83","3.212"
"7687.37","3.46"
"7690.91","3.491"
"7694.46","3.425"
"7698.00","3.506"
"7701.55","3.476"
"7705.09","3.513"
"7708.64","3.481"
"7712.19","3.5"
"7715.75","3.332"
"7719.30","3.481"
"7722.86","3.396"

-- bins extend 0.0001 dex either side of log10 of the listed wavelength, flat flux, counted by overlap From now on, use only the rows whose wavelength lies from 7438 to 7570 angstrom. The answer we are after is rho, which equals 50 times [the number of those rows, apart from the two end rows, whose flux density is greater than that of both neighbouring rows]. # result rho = 450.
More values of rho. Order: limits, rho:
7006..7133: 400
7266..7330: 200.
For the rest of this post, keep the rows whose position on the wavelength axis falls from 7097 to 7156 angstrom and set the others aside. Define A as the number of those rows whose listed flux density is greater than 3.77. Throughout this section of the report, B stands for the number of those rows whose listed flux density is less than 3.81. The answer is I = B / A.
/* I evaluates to 0.8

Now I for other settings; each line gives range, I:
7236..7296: 1.9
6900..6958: 0.2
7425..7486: 1.0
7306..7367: 1.1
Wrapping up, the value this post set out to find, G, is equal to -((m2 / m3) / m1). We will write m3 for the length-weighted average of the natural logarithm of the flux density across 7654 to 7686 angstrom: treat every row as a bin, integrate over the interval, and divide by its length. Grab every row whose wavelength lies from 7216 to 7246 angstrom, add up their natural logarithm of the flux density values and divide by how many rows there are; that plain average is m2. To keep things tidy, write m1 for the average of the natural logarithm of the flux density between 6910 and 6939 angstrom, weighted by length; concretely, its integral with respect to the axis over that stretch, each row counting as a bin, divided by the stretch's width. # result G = -0.751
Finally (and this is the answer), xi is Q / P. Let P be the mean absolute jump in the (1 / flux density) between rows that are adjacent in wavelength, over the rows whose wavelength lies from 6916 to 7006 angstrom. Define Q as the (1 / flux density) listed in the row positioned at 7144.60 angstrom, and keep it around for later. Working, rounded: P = 0.0085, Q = 0.255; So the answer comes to 30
